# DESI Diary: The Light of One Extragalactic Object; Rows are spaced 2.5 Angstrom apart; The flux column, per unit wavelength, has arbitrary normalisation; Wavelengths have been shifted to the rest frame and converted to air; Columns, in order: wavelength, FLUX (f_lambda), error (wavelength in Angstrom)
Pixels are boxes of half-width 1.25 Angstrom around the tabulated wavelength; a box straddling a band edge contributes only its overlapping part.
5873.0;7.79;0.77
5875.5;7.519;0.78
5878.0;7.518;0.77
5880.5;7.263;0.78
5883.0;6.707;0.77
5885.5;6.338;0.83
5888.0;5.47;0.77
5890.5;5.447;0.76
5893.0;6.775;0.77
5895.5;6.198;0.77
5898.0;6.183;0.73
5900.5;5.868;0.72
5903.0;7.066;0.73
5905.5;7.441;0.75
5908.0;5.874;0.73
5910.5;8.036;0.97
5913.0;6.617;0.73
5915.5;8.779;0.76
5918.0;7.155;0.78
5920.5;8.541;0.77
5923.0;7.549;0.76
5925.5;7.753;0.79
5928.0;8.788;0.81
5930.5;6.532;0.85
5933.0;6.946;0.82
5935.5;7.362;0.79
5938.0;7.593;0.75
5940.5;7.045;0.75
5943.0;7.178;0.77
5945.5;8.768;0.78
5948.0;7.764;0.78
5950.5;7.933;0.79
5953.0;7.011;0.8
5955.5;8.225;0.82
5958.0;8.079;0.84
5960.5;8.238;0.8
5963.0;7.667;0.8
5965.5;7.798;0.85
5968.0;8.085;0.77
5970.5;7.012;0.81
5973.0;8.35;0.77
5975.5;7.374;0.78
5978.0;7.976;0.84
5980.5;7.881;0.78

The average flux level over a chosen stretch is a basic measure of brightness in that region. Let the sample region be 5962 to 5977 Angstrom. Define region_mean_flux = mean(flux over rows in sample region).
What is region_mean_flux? 7.7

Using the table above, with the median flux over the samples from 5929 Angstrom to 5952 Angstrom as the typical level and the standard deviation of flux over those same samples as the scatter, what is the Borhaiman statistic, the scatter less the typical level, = -6.7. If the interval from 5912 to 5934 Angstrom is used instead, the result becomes -6.7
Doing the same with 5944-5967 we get -7.5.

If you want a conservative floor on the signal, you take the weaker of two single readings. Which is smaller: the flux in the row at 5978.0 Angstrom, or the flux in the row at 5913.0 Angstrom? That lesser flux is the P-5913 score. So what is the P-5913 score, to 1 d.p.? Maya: 6.6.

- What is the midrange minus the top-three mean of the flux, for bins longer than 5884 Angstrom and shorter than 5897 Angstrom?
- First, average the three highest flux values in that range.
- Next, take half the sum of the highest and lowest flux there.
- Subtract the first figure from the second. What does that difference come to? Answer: -0.33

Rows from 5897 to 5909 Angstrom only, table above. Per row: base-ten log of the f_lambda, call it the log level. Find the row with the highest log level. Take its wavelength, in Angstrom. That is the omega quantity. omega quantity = 5905.5 Angstrom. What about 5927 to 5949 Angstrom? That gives 5928.0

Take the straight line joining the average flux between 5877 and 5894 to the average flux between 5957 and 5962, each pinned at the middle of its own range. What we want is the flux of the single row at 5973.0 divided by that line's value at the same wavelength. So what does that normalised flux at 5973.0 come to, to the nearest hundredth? 0.99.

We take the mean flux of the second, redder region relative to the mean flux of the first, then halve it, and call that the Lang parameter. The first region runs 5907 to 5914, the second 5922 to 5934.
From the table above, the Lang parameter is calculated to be 0.55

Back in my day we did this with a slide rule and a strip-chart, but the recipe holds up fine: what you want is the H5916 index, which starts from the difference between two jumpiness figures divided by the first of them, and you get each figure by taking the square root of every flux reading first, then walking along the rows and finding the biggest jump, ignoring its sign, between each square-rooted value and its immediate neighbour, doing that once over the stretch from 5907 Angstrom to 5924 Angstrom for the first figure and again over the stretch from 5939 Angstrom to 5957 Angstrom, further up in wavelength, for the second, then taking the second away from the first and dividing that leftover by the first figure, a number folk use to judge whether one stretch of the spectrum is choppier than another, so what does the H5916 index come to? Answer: 0.3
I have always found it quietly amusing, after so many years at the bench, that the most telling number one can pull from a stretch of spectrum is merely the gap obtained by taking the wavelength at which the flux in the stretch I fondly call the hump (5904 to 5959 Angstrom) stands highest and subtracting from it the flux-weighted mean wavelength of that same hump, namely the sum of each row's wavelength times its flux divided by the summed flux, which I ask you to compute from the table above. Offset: -4.1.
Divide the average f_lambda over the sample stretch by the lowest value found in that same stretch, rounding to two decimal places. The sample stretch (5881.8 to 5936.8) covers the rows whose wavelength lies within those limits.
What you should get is 1.28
